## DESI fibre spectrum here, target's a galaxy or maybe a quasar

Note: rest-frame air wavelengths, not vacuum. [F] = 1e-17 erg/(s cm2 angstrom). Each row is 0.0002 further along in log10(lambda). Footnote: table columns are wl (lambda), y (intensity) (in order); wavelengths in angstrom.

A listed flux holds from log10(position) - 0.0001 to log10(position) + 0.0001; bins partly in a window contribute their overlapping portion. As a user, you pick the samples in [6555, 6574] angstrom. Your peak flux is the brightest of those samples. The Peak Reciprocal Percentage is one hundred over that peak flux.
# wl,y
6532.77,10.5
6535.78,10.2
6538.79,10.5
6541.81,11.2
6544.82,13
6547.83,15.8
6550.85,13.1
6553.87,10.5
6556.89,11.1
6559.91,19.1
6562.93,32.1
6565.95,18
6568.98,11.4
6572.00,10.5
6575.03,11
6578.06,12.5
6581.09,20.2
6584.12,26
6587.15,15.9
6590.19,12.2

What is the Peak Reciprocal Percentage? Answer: 3.1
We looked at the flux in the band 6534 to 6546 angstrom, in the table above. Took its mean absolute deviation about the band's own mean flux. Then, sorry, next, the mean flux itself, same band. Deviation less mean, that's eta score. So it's -10.3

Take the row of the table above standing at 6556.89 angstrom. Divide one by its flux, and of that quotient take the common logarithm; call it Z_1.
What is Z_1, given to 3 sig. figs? -1.05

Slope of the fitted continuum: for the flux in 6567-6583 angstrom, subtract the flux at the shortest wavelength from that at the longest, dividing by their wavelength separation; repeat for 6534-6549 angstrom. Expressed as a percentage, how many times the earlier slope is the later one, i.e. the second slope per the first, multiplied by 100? 64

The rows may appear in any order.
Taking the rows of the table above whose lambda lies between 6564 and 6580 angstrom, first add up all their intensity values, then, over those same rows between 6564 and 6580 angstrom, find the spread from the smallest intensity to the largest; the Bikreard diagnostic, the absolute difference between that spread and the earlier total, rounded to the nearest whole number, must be 56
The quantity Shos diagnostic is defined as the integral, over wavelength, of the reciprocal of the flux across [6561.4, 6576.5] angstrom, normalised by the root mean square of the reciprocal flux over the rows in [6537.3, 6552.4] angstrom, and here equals 13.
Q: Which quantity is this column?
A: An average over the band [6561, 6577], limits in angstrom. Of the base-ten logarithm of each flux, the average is 1.18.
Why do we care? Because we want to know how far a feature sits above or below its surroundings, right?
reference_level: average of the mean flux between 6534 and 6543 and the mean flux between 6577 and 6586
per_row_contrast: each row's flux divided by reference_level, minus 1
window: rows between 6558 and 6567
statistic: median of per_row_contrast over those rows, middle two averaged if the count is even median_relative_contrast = 0.26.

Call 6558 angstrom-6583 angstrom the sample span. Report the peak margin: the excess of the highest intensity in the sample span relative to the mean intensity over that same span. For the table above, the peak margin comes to 15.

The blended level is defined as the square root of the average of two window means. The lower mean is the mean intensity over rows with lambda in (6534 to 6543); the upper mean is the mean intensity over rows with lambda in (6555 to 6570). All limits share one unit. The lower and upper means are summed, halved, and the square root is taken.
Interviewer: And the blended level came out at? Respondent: 3.8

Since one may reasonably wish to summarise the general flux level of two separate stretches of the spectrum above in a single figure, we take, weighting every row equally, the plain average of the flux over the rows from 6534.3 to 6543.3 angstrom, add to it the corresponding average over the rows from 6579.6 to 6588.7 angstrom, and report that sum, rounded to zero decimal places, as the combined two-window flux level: 31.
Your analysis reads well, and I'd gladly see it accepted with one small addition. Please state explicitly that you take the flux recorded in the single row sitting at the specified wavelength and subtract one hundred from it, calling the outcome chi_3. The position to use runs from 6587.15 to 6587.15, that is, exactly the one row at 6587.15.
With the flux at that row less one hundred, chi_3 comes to -84.1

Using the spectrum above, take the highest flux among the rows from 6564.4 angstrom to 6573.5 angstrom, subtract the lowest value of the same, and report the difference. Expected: 7.5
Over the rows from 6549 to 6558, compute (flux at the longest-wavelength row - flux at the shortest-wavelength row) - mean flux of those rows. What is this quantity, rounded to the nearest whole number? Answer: -14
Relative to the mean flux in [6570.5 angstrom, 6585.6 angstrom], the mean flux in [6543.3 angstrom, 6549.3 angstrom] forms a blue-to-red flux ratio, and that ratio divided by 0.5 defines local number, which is 1.80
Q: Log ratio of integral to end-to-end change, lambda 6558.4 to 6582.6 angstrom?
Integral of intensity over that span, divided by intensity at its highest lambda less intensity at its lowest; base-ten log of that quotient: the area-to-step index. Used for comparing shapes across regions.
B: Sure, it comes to 2.6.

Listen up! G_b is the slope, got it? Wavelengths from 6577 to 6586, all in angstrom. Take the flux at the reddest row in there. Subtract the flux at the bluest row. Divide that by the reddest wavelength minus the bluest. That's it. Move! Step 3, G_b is 2.2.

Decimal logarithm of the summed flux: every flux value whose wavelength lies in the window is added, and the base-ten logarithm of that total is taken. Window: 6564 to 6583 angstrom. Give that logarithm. 1.9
